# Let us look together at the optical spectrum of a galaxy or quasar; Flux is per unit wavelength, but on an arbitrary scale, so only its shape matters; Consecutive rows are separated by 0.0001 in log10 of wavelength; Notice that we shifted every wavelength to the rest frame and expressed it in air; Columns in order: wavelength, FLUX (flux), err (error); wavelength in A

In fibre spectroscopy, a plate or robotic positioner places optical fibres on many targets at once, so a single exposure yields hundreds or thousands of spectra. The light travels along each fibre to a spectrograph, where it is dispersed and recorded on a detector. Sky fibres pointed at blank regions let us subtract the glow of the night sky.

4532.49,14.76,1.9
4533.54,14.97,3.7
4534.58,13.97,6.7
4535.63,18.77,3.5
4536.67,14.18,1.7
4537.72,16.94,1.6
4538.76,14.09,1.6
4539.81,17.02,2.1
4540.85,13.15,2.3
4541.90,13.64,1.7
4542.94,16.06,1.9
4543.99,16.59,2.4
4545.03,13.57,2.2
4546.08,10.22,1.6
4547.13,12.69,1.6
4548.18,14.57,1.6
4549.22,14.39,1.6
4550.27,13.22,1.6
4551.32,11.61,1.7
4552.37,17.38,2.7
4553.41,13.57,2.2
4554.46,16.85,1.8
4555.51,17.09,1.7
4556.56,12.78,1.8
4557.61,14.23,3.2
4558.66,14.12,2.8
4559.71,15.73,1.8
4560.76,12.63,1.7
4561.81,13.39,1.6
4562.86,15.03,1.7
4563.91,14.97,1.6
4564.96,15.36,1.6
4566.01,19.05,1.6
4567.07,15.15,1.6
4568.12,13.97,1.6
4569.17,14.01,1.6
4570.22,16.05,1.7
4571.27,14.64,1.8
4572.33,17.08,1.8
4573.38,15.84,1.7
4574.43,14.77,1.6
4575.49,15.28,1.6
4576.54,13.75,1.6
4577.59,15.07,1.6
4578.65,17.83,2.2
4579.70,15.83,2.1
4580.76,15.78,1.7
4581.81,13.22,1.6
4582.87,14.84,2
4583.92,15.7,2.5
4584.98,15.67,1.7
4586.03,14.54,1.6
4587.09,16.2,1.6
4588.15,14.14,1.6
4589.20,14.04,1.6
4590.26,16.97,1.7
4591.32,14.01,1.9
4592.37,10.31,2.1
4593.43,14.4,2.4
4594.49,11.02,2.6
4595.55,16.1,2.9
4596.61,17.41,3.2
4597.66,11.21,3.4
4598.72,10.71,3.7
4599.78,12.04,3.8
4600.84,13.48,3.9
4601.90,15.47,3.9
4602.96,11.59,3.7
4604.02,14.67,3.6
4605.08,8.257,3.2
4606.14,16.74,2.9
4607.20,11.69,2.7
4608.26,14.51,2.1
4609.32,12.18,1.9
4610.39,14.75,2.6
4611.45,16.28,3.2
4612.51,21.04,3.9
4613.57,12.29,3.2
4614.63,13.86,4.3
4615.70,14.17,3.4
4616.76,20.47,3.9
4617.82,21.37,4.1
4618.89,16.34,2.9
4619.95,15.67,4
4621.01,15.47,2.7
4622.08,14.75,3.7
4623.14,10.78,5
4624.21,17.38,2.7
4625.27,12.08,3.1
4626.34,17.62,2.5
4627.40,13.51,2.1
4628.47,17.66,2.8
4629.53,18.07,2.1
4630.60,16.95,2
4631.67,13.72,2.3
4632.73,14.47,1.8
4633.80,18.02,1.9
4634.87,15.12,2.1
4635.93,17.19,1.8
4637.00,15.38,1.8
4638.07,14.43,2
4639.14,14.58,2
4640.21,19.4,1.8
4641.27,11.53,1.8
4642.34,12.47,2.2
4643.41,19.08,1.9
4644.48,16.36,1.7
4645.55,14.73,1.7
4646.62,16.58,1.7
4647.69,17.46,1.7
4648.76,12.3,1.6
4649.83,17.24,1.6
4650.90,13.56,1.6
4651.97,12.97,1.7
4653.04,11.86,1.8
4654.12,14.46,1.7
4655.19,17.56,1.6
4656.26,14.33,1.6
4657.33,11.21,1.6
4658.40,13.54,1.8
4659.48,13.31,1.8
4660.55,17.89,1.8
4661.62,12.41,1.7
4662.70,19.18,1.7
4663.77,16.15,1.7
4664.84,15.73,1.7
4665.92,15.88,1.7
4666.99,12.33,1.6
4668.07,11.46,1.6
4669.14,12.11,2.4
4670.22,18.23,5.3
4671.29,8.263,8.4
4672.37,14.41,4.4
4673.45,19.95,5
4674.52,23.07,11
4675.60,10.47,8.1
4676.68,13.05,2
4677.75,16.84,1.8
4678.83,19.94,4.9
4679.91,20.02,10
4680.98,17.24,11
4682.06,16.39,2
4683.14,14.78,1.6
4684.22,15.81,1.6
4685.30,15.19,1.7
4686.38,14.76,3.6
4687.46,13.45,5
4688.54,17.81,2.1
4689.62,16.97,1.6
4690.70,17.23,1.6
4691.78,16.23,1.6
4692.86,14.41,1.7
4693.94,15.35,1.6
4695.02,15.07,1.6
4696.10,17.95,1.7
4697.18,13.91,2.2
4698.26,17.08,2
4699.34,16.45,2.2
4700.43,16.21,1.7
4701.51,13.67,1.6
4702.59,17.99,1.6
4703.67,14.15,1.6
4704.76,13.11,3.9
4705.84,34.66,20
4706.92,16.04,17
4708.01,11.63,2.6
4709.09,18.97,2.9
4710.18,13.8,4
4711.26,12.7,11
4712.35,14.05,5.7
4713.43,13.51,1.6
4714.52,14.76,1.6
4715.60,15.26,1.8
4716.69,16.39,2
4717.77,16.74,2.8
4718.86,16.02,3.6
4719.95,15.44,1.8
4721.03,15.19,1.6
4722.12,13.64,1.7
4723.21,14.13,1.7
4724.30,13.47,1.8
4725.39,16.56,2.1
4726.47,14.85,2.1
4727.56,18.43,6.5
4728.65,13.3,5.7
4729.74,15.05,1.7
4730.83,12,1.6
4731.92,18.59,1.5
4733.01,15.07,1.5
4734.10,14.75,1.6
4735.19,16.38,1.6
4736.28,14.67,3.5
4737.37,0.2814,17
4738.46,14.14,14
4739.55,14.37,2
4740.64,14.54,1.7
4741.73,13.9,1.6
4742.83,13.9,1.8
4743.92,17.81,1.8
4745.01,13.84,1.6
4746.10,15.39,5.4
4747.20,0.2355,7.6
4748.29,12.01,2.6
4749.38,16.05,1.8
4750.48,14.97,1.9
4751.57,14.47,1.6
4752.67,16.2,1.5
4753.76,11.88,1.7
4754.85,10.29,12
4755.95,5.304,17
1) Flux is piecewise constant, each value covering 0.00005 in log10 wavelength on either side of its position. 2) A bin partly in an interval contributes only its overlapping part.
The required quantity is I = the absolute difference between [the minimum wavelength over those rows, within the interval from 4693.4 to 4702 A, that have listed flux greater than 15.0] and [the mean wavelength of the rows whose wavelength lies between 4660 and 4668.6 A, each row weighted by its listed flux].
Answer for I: 29.9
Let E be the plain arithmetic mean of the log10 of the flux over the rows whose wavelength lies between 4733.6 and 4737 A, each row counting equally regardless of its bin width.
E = 1.18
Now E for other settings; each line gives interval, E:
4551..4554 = 1.15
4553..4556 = 1.20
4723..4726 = 1.17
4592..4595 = 1.07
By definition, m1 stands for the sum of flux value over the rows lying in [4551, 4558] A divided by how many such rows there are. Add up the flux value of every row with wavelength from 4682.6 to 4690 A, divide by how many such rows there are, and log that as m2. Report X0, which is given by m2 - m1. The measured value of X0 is 0.8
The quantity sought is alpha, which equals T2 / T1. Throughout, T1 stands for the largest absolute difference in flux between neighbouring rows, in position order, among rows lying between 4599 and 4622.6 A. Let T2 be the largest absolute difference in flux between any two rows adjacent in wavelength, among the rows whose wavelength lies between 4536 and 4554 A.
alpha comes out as 0.7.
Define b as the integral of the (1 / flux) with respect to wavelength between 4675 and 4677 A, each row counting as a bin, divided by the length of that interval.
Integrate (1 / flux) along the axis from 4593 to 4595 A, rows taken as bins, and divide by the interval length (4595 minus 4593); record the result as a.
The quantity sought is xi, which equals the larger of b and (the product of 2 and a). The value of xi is 0.16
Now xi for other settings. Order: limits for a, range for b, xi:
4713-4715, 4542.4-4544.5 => 0.14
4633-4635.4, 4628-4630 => 0.12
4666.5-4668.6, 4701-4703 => 0.17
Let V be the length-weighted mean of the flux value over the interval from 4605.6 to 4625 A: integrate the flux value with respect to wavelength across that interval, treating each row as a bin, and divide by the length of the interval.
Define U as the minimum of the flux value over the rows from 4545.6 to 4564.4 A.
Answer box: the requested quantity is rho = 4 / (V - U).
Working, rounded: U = 10.22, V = 15.5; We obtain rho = 0.76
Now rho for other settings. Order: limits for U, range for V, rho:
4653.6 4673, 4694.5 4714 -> 0.51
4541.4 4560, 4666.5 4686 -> 0.75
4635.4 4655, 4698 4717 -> 0.87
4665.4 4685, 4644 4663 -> 0.61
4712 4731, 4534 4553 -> 1.56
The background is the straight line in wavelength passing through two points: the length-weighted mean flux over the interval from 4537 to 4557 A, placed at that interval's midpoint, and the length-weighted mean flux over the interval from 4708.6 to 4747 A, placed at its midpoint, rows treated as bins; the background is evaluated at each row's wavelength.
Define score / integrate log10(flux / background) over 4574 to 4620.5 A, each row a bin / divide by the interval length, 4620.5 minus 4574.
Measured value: -0.002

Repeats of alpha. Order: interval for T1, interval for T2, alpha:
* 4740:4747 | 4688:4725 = 5.4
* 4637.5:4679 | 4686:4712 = 1.7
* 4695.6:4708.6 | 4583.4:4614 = 0.4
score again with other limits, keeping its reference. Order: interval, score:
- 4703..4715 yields 0.026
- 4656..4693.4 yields 0.018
